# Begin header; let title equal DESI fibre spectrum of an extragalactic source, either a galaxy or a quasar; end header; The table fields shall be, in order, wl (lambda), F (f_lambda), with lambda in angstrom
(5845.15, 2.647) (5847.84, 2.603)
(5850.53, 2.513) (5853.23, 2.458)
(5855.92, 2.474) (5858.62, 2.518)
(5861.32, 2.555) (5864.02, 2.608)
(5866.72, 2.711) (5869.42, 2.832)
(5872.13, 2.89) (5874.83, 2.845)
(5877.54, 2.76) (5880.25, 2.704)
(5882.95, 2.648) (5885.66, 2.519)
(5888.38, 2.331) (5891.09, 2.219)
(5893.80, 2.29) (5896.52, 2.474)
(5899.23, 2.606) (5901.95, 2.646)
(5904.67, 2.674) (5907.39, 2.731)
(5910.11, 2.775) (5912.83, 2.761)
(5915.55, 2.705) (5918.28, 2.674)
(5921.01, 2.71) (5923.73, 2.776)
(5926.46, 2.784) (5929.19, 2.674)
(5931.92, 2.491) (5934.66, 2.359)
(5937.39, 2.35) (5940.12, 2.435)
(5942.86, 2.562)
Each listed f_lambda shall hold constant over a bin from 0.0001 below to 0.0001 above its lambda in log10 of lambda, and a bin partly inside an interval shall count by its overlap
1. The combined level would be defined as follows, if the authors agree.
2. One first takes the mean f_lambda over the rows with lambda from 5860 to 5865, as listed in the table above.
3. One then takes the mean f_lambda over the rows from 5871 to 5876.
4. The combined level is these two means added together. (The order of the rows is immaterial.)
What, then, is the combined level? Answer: 5.45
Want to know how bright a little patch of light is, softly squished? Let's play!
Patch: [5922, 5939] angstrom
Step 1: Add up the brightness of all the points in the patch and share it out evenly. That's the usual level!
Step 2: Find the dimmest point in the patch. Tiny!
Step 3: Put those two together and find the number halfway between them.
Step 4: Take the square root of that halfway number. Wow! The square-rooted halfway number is 1.57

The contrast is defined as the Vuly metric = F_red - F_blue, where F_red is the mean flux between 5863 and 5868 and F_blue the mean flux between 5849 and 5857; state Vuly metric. 0.18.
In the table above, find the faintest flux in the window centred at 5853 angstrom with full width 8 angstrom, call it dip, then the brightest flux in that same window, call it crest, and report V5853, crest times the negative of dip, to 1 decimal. -6.2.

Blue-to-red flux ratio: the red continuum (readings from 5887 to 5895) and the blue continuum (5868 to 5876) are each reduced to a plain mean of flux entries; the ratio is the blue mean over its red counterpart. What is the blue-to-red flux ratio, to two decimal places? 1.25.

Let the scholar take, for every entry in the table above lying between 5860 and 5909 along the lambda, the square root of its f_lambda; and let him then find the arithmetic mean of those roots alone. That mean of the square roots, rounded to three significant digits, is 1.62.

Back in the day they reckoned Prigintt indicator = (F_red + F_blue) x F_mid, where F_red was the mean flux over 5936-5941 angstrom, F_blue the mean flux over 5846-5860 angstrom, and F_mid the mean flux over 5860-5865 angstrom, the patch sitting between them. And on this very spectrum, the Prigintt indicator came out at 12.7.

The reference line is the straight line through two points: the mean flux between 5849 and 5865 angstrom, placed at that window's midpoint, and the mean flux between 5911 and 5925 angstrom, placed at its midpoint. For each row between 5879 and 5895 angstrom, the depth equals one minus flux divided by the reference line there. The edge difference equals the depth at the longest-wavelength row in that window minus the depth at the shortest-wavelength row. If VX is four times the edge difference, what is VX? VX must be 0.70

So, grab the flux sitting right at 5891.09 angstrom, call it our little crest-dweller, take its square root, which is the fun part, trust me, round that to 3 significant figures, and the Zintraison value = 1.49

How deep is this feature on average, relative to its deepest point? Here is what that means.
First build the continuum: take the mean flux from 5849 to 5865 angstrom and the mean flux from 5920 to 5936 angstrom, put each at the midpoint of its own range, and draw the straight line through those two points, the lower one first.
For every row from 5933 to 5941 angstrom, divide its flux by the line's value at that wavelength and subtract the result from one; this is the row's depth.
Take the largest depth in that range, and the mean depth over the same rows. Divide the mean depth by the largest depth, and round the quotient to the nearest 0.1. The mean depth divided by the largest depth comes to 0.9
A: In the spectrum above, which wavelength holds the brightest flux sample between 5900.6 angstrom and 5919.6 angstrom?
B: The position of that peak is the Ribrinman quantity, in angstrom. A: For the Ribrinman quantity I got 5910.11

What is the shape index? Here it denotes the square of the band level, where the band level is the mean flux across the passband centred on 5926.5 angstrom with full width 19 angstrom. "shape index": 6.96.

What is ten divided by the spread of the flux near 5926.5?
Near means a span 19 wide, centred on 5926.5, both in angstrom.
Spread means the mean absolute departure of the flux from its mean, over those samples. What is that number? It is 82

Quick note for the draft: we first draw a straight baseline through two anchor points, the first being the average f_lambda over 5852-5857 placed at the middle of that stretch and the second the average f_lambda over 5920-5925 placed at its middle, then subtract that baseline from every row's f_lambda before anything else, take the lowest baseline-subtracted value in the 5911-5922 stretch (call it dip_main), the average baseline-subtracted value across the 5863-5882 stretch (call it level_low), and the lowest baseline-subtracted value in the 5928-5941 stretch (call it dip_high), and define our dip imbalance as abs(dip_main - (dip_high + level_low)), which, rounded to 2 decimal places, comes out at 0.18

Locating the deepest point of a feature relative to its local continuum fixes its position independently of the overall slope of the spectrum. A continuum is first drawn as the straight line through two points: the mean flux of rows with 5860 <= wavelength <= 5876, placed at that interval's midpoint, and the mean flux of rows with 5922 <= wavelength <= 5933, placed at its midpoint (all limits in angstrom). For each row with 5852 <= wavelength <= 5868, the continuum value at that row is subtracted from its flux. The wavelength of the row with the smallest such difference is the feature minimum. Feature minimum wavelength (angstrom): 5853.23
